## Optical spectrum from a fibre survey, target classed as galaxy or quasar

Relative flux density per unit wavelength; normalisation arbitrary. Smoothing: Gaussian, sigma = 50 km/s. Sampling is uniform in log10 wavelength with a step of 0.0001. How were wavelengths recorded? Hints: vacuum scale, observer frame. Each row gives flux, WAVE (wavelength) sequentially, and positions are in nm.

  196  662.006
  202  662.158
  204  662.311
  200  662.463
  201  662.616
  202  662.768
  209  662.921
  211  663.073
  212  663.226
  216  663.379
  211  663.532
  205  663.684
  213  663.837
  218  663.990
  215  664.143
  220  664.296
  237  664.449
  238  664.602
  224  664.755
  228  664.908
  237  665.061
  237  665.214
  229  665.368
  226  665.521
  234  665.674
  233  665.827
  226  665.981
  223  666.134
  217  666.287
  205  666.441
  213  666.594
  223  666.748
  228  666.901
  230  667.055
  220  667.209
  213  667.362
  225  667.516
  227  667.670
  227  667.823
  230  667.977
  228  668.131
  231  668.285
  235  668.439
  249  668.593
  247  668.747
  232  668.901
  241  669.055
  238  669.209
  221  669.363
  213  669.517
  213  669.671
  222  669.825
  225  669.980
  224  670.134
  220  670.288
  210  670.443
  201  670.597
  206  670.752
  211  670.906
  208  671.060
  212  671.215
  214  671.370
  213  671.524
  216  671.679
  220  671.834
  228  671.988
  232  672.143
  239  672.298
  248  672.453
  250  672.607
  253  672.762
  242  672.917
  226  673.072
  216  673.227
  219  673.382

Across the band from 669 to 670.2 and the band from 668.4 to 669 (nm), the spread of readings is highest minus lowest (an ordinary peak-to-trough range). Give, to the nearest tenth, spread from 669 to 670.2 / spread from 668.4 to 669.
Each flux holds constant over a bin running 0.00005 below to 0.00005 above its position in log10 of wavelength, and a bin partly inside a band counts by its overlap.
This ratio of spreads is 1.6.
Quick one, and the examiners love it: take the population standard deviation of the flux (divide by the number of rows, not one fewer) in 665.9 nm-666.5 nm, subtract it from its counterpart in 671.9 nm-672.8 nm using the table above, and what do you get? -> 1.3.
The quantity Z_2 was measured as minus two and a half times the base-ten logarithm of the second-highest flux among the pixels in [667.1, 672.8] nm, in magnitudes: -5.99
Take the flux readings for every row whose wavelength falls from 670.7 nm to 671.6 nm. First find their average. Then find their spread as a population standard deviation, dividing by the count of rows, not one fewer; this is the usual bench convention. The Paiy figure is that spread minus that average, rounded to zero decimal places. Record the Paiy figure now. -208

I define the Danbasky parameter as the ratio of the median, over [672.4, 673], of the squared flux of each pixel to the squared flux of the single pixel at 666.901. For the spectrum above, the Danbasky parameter 1.19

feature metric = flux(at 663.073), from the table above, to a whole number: 211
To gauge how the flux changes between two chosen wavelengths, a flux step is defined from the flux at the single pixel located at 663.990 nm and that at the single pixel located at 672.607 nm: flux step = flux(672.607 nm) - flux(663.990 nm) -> 32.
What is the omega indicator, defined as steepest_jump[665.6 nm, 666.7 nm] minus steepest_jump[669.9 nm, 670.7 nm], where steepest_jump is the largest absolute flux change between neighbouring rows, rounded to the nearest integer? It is 2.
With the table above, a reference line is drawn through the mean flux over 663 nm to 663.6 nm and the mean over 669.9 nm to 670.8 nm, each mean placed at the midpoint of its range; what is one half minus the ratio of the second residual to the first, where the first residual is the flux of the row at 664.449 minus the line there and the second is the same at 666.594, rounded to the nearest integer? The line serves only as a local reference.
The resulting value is 1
